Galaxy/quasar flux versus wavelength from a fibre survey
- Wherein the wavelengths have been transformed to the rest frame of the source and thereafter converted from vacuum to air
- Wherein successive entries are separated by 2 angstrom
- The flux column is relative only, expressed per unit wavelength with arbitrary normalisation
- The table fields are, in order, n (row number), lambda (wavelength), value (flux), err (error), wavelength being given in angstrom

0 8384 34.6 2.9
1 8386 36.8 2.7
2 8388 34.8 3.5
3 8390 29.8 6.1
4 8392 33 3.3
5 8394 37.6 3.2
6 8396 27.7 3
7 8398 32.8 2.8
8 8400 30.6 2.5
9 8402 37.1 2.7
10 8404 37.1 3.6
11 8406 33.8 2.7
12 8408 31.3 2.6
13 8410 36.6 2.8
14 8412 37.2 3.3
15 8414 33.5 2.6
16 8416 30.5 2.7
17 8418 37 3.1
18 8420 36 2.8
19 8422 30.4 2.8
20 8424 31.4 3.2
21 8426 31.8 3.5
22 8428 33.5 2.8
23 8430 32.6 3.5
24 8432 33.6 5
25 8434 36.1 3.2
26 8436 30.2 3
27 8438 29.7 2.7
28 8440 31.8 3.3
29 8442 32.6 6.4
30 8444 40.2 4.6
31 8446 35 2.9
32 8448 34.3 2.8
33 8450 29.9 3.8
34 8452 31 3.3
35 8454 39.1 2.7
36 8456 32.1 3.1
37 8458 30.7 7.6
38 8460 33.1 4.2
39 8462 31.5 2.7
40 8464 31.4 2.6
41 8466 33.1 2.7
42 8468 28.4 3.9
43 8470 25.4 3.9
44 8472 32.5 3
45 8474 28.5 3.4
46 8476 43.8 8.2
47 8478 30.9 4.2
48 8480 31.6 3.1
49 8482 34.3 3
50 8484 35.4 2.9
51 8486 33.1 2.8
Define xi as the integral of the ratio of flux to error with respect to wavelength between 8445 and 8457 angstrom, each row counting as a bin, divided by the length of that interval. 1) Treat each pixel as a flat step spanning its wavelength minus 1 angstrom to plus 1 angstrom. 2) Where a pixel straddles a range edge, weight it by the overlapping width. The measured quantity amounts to 11.1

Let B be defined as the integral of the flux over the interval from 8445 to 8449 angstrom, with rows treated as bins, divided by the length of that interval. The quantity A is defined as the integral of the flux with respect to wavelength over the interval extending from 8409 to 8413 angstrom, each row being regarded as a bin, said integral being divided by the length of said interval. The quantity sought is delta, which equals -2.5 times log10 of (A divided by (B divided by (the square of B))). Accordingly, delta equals -7.77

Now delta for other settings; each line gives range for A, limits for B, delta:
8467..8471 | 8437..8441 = -7.29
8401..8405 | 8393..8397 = -7.71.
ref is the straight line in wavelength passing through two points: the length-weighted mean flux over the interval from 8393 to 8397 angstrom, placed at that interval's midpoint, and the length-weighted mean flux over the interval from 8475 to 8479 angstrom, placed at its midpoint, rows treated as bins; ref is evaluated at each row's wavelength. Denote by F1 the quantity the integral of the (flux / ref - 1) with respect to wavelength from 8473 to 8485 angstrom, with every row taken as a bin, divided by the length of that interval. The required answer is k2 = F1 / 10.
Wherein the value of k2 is -0.009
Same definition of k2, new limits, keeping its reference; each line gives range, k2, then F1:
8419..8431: -0.005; -0.05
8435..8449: -0.006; -0.06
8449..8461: -0.010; -0.10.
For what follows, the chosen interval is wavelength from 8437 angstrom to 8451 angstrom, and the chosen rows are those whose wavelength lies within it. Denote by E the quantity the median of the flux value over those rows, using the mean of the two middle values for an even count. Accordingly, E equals 32.6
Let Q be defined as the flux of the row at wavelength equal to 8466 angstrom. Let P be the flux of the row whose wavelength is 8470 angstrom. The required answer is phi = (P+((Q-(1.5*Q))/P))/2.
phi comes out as 12.4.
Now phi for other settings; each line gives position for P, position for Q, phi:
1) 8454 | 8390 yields 19.4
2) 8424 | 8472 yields 15.4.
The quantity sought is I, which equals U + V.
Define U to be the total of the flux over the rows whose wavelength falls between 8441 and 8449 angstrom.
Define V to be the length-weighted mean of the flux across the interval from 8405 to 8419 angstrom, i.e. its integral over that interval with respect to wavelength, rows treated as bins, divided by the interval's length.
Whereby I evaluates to 176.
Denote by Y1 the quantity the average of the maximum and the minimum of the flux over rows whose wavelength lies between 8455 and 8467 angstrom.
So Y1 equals 31.9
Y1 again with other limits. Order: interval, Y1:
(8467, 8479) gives 34.6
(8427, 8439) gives 32.9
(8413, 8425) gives 33.7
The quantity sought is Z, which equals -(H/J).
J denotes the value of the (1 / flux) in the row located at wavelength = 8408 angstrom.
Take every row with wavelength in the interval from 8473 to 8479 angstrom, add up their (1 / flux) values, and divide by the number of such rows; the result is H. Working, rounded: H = 0.0301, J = 0.0319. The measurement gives -0.94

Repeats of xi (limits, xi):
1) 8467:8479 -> 7.6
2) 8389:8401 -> 10.0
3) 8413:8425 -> 11.6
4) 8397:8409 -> 12.1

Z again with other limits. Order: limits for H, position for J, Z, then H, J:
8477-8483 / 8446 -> -1.09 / 0.0311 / 0.0286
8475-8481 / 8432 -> -0.97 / 0.0289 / 0.0298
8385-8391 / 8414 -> -1.00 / 0.0298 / 0.0299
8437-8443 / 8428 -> -1.07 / 0.0319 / 0.0299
